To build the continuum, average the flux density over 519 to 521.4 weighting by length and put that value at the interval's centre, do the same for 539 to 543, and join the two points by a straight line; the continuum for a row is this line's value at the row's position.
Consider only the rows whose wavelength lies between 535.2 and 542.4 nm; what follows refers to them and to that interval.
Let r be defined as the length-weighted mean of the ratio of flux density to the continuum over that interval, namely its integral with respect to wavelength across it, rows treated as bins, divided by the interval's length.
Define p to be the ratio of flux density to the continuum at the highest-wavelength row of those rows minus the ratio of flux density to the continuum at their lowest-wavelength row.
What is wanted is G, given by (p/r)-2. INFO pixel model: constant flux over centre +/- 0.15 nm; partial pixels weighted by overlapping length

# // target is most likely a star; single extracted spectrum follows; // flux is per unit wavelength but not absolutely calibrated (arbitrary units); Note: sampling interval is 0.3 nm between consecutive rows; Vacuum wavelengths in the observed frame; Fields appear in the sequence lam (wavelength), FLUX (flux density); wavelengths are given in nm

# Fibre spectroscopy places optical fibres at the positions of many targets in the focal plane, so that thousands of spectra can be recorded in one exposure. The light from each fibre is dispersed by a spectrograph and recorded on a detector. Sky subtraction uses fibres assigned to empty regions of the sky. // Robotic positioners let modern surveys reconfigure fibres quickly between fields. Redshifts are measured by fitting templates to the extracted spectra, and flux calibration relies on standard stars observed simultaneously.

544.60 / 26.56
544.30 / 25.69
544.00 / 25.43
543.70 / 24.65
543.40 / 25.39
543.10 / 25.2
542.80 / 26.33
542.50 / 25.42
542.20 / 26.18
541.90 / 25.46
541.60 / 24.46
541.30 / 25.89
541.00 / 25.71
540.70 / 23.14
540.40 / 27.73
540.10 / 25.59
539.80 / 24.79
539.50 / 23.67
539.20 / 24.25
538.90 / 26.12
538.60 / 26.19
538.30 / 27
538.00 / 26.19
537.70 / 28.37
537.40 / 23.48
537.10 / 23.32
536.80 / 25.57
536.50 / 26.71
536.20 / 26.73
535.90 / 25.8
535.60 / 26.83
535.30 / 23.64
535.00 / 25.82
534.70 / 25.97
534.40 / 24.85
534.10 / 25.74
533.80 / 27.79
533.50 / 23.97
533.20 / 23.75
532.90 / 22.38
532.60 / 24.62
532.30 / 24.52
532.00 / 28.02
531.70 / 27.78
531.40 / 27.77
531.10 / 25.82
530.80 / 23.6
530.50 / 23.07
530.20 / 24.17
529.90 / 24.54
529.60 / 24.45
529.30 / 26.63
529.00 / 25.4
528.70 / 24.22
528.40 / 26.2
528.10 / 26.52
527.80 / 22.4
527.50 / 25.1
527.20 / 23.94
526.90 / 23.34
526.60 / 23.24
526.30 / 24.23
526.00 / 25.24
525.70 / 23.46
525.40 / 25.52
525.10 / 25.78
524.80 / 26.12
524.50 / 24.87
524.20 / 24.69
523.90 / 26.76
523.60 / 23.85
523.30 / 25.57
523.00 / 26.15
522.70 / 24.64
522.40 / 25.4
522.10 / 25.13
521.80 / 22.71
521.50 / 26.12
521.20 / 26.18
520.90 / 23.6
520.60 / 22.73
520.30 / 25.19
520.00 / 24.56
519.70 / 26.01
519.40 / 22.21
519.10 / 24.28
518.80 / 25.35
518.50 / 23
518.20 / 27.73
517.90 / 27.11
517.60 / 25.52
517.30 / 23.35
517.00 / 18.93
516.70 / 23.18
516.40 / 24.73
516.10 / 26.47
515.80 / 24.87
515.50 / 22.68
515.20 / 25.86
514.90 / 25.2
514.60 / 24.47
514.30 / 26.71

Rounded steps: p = 0.089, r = 1.01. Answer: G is -1.91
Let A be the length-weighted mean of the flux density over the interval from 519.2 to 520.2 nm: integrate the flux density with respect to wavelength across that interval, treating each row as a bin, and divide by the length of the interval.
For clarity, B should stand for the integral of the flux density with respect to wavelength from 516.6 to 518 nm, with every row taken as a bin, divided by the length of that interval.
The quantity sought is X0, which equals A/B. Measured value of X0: 1.034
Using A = 24.3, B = 23.5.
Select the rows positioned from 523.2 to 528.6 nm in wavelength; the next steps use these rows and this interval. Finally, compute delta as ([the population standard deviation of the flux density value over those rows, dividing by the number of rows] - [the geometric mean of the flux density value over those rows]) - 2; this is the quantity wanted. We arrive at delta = -25.6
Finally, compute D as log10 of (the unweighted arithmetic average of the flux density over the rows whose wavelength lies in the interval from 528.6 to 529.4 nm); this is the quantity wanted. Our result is 1.405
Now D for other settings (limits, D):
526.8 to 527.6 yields 1.382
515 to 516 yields 1.389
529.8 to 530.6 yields 1.379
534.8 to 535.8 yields 1.405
